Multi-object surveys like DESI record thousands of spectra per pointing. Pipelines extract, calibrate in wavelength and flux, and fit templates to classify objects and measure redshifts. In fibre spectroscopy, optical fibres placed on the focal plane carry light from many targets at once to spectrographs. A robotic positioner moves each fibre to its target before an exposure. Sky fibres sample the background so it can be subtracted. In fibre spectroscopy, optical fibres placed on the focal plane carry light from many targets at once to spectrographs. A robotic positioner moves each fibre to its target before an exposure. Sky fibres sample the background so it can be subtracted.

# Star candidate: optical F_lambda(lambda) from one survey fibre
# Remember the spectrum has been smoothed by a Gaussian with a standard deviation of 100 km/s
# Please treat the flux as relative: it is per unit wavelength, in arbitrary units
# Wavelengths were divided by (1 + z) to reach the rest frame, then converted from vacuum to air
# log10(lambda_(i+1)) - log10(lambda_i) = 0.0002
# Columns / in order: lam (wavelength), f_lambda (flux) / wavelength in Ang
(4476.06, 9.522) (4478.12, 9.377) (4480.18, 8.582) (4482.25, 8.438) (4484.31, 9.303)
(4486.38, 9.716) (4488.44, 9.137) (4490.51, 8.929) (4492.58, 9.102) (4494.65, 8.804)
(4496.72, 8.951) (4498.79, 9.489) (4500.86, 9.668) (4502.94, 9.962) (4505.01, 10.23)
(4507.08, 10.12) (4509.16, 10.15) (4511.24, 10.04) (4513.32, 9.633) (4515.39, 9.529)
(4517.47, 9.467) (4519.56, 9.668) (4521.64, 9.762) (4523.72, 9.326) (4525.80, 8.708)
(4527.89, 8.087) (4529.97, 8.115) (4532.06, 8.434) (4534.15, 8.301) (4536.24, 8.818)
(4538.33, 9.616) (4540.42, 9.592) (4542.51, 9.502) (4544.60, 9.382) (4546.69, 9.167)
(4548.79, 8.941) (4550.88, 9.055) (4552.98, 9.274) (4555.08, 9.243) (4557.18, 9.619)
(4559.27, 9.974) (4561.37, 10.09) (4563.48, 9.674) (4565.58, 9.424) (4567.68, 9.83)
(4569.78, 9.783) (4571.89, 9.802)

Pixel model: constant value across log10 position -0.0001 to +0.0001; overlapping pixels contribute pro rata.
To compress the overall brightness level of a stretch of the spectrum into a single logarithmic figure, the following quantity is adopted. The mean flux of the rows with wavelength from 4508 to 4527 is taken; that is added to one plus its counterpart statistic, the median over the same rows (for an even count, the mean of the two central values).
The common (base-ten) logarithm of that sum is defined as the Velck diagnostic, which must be 1.31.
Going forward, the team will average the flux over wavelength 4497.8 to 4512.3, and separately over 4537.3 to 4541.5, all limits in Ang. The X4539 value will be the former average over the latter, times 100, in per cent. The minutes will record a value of 103.6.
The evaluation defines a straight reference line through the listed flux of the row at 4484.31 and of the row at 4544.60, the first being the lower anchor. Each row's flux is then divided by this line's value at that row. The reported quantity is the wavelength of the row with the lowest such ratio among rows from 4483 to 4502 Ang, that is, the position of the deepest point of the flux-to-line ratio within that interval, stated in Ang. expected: 4494.65 Ang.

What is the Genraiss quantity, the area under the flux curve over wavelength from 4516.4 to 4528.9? 115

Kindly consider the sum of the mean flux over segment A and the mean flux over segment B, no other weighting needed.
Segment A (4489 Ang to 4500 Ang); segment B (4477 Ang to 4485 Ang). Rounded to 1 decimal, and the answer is 18.0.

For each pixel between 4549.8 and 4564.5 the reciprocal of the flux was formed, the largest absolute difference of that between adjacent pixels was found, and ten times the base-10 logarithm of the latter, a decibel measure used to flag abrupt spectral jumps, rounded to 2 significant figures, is -24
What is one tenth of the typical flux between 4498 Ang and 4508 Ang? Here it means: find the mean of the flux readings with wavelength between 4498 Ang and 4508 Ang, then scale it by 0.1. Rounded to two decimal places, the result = 0.99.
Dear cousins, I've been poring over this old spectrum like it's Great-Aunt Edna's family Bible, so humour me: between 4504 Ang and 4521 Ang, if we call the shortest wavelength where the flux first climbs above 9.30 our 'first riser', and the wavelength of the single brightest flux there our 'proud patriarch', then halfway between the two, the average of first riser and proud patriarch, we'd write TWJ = 4505.0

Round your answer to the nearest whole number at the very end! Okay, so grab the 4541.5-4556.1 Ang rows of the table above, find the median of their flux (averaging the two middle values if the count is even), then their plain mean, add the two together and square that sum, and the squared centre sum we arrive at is 341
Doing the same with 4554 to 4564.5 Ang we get 376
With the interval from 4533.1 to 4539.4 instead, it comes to 314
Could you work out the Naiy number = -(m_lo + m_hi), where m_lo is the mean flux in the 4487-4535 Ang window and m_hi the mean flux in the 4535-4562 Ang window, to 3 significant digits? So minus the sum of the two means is -18.7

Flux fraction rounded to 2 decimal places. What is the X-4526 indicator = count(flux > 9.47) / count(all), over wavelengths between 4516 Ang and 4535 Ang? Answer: 0.22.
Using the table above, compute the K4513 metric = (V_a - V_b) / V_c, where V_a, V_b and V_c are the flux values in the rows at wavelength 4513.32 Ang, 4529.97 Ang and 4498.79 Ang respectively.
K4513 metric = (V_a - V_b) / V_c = 0.16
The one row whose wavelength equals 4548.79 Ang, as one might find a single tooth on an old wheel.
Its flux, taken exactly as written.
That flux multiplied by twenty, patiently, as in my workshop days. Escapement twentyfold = 179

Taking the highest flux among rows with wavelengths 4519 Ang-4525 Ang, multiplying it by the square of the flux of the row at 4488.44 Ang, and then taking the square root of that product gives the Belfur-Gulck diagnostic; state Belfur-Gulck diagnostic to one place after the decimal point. 28.5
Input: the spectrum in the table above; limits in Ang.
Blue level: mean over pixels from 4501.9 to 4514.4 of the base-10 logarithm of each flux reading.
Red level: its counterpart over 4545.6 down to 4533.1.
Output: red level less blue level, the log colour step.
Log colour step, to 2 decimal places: -0.04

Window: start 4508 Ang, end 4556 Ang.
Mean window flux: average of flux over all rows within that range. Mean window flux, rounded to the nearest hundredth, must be 9.21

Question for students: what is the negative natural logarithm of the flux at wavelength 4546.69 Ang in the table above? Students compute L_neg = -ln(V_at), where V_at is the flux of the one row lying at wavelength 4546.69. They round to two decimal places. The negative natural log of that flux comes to -2.22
